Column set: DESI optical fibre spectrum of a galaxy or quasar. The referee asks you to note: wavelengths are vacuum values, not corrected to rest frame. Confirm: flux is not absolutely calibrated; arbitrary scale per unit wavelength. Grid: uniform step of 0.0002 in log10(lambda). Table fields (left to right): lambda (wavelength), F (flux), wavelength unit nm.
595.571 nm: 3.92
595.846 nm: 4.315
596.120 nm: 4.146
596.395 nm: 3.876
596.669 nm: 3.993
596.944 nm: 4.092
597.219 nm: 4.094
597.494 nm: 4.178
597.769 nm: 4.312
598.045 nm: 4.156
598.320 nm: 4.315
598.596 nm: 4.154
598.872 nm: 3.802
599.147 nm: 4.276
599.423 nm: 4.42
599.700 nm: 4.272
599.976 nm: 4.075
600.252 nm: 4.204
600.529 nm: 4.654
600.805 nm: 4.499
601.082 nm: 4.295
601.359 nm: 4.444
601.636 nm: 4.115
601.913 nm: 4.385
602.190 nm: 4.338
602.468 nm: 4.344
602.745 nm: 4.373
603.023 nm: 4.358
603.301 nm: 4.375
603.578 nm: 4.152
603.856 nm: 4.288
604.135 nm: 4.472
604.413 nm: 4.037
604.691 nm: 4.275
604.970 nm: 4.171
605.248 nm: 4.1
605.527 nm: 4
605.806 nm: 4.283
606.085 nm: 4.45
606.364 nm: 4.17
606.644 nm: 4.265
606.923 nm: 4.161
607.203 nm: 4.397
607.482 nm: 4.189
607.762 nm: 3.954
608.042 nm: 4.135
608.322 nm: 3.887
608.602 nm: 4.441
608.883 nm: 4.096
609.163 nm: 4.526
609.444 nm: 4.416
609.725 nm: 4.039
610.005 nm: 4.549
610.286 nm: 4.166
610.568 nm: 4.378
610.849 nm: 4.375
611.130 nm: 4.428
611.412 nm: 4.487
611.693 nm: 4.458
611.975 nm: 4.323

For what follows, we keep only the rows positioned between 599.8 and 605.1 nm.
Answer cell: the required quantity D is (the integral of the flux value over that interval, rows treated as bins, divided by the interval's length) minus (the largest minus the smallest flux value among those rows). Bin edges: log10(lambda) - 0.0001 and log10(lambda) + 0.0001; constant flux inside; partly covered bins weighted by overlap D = 3.69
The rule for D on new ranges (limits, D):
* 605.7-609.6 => 3.60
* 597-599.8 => 3.57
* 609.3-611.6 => 3.85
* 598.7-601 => 3.42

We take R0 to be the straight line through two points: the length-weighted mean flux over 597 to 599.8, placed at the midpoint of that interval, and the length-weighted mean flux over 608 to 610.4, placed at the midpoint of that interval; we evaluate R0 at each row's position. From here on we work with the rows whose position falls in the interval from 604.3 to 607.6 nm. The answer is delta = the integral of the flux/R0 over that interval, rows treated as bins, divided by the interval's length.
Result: 0.99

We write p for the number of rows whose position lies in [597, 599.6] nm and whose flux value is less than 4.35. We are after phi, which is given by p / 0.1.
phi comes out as 80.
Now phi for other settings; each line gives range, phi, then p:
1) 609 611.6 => 20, 2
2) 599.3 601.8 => 50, 5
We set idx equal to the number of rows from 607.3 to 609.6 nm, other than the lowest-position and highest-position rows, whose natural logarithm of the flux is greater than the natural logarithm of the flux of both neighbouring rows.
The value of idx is 3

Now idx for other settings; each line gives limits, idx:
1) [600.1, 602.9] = 3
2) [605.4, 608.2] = 3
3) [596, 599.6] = 2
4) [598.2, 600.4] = 1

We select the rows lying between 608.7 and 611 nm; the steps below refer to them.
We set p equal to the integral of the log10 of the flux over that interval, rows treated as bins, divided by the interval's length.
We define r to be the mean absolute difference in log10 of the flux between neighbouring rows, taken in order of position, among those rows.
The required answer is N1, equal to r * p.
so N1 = 0.019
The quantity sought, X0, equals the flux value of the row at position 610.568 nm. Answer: 4.378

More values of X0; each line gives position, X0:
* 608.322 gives 3.887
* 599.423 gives 4.42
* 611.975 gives 4.323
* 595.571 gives 3.92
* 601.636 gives 4.115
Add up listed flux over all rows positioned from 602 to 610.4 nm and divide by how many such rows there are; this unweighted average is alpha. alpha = 4.25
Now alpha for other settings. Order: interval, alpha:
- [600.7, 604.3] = 4.34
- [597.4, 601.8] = 4.26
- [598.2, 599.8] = 4.21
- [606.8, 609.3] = 4.20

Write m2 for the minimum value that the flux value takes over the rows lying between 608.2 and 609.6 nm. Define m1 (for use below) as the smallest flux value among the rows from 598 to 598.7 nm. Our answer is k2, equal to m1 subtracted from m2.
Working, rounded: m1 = 4.154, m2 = 3.887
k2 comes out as -0.27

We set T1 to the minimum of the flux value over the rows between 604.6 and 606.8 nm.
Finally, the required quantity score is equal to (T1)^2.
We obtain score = 16.0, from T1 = 4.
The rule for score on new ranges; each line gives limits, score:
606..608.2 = 15.6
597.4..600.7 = 14.5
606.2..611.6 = 15.1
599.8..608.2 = 15.6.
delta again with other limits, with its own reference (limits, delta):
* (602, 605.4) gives 1.01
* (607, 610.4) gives 0.99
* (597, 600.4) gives 1.00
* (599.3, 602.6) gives 1.03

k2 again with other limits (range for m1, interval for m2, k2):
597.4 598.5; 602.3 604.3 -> 0.00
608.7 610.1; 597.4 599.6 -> -0.24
